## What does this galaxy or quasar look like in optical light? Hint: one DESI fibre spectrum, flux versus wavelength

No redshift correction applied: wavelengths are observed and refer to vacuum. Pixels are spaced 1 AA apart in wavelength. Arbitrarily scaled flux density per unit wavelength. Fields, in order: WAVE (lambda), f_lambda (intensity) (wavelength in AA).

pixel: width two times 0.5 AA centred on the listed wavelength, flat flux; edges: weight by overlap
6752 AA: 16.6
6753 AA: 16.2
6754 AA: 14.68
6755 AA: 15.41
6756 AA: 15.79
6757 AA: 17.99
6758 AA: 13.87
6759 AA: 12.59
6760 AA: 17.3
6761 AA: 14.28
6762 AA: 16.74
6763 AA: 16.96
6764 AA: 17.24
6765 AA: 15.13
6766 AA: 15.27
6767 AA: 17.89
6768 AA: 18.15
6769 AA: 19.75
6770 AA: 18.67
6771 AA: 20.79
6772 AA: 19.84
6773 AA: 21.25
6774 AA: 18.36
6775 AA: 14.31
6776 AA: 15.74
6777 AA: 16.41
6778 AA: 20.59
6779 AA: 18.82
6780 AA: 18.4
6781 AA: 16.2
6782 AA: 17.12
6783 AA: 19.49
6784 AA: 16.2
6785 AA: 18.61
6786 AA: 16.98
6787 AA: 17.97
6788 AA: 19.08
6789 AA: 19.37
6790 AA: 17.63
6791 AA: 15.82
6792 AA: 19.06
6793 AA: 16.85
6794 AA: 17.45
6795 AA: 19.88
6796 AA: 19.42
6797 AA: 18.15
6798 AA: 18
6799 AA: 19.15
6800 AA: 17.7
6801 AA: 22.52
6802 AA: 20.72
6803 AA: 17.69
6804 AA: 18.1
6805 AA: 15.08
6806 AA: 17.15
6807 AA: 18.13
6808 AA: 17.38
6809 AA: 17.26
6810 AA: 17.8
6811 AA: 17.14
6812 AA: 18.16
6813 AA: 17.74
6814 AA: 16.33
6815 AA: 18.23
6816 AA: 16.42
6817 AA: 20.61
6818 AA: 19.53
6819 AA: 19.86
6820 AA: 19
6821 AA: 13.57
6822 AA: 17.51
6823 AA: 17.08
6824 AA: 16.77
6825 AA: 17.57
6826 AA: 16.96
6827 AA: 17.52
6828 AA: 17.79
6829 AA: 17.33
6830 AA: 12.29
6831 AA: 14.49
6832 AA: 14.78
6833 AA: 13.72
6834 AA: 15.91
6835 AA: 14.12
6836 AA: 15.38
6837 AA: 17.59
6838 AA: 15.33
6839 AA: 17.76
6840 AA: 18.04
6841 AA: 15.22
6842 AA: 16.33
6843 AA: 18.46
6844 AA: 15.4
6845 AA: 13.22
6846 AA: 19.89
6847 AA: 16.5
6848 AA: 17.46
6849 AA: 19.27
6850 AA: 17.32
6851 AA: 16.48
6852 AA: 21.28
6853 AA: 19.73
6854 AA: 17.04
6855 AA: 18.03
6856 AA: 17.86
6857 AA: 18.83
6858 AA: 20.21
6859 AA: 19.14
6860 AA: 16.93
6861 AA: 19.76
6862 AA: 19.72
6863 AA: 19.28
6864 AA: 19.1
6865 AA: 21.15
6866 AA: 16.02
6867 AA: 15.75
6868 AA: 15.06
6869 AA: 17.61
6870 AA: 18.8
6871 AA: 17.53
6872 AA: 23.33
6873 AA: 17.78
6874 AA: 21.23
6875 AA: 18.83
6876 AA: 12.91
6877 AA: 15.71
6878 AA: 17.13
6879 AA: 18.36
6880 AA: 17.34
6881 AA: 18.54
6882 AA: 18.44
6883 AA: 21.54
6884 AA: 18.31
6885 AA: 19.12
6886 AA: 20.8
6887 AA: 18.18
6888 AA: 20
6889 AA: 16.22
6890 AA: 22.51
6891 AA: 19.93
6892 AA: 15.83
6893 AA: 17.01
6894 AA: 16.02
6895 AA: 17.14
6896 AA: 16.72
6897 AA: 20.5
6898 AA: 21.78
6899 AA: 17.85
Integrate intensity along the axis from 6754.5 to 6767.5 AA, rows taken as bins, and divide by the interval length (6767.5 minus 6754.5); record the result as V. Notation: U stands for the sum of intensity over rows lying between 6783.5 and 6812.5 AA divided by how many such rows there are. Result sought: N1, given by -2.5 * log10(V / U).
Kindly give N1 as 0.14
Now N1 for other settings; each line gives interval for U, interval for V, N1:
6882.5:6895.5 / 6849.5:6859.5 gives 0.00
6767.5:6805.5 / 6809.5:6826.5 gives 0.04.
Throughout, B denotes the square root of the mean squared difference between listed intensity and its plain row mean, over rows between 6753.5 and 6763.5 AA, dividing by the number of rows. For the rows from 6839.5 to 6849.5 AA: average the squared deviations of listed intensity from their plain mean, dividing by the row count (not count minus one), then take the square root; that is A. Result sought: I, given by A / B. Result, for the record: 1.19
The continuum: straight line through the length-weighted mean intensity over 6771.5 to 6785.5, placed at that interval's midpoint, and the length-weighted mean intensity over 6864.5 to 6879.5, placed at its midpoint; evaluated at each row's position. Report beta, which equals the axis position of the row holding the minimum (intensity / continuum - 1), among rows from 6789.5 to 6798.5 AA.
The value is 6791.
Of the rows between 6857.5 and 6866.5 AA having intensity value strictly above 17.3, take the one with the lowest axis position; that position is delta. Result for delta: 6858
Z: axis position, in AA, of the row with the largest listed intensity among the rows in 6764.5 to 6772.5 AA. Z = 6771 AA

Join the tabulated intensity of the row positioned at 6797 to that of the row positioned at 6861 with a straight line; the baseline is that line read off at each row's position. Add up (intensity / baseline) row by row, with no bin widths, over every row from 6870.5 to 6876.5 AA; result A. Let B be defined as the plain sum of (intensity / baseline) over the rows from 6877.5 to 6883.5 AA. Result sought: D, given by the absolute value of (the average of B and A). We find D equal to 5.53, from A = 5.6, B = 5.5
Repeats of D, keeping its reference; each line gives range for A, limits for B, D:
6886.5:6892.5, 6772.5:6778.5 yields 5.78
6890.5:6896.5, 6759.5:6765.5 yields 5.32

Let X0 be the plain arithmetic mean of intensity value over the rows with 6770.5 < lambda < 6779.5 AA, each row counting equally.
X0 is 18.5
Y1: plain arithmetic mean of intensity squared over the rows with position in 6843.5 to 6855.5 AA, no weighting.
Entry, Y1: 315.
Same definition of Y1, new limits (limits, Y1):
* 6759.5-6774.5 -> 322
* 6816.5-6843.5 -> 282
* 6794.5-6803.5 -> 373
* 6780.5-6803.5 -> 338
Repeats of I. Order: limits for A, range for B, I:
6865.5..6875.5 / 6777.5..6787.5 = 1.77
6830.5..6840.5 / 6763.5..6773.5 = 0.75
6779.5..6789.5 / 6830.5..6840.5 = 0.79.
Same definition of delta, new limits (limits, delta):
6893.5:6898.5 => 6897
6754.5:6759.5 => 6757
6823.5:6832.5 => 6825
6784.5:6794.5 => 6785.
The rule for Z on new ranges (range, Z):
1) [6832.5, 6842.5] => 6840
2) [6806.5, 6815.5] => 6815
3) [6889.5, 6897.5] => 6890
